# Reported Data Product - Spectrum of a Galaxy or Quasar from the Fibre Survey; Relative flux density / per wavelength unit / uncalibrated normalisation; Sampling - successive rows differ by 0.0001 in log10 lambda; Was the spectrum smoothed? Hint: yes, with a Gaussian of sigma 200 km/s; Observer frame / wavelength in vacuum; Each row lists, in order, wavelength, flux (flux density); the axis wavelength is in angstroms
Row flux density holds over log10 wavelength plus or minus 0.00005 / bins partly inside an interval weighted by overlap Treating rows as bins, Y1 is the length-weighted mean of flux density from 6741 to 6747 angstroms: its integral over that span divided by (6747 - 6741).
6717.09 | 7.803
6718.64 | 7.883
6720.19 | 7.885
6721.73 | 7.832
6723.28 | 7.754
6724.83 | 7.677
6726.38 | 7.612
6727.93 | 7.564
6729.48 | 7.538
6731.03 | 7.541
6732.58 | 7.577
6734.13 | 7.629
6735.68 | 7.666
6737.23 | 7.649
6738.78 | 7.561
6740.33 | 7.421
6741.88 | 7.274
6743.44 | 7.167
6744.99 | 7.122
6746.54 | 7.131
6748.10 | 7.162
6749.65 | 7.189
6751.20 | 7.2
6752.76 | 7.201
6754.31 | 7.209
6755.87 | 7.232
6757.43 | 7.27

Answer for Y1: 7.18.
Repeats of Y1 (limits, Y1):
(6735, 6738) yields 7.66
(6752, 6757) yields 7.21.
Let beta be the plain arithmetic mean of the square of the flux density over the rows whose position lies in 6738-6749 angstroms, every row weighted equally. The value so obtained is 53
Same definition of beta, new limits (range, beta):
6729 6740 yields 58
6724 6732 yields 58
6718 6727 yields 60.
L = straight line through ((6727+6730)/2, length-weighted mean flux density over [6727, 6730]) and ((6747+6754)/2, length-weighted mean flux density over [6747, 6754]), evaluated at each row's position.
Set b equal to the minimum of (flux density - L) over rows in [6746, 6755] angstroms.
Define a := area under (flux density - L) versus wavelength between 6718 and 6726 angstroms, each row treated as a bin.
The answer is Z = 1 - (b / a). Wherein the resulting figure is 1.1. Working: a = 1.10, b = -0.12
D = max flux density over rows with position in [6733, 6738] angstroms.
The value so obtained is 7.666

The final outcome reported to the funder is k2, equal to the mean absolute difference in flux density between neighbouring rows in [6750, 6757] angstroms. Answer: 0.01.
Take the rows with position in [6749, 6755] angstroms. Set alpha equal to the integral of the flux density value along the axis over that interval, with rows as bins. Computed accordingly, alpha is 43.2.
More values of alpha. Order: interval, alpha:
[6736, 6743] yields 52.3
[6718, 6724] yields 47.1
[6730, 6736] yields 45.6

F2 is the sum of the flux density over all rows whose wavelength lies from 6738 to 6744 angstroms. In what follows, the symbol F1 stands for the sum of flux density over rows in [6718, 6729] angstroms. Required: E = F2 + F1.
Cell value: 84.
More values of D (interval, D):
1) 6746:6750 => 7.189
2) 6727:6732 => 7.564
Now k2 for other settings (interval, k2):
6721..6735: 0.05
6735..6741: 0.08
